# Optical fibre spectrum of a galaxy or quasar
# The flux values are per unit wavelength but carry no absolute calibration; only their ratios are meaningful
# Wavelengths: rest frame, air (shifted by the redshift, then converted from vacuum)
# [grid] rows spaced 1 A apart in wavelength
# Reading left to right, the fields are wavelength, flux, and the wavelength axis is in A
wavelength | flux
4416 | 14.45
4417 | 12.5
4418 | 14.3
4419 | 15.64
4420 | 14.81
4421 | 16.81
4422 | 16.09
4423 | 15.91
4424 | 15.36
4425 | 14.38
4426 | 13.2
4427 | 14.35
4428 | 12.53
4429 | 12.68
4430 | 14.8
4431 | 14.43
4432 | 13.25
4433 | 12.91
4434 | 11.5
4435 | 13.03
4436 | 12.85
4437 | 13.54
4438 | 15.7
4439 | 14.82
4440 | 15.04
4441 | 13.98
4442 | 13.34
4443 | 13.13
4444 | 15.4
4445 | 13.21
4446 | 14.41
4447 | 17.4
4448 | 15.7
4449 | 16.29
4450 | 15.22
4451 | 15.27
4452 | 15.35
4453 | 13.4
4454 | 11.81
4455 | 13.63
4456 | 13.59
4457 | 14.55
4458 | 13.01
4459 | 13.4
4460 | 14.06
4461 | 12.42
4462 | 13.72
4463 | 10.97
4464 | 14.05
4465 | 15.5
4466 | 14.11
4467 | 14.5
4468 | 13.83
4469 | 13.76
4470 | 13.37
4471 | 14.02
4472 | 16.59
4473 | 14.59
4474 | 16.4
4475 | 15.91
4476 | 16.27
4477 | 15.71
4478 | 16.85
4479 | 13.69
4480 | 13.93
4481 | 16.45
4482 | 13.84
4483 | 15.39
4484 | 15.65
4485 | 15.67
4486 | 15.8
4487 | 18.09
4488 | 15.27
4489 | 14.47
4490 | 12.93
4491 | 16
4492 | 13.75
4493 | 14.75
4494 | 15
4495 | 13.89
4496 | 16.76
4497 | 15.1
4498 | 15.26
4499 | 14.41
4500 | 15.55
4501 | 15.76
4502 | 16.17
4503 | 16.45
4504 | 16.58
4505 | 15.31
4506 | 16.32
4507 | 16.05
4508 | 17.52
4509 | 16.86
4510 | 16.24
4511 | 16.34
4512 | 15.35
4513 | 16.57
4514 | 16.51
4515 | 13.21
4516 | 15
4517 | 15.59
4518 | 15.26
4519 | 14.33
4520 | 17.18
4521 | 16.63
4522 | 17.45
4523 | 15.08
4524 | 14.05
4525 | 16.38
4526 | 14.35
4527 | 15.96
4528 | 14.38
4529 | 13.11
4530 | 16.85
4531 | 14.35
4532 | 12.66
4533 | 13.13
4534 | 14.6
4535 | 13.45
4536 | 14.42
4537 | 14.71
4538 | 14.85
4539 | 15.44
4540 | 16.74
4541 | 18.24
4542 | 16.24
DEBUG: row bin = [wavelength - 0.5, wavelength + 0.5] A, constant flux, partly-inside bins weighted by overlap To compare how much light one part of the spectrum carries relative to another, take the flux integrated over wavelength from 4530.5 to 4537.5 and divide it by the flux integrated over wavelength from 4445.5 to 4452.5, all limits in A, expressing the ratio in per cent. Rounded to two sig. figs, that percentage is 89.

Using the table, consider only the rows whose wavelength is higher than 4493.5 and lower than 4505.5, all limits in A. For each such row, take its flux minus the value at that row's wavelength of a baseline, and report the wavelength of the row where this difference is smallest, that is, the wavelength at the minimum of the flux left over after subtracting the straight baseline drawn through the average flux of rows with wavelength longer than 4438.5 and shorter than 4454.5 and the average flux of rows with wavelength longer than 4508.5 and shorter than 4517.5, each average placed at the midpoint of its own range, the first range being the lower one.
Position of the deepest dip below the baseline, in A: 4495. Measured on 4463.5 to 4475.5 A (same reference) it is 4470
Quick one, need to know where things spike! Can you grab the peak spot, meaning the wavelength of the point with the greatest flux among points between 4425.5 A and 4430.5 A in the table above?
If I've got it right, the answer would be 4430 A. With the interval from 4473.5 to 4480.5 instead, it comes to 4478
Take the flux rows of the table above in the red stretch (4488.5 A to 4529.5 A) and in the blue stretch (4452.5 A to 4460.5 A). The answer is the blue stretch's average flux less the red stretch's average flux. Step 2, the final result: -2.0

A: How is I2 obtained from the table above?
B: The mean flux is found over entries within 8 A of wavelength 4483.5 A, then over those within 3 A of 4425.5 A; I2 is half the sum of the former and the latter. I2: 14.8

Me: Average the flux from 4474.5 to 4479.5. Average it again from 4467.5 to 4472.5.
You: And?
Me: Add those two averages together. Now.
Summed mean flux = 30.0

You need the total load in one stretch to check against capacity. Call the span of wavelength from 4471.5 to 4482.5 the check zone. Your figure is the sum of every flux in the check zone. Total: 170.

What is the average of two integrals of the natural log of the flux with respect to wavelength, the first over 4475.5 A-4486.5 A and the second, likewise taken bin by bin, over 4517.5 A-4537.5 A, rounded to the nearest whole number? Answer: 42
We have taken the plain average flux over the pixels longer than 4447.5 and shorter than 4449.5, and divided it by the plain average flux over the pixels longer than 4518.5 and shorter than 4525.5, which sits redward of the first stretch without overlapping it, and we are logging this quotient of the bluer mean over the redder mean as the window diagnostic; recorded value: 1.01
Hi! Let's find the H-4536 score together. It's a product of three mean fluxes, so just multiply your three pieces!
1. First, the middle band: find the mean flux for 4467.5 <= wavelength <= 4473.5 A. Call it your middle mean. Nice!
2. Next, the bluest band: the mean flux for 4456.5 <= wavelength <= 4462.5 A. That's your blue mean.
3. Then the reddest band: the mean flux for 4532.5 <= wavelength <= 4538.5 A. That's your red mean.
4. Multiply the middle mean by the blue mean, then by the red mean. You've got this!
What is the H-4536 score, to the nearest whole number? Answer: 2757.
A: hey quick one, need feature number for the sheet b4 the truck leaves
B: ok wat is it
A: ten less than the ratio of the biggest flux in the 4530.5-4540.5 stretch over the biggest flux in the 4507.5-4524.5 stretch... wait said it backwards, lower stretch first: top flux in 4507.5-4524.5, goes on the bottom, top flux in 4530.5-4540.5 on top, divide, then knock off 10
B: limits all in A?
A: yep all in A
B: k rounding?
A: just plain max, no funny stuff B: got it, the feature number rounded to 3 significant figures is -9.04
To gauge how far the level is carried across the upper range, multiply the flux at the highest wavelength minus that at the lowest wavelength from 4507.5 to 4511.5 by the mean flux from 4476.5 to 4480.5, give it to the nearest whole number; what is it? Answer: -18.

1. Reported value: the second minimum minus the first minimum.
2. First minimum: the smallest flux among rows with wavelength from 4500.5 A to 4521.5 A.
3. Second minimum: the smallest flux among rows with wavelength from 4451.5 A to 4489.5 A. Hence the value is -2.2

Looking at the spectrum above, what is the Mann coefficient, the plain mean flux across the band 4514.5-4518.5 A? 14.8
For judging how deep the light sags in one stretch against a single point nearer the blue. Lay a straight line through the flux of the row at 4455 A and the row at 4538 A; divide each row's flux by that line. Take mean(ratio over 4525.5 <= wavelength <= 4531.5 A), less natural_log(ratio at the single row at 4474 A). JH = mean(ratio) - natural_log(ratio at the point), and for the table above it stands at 0.84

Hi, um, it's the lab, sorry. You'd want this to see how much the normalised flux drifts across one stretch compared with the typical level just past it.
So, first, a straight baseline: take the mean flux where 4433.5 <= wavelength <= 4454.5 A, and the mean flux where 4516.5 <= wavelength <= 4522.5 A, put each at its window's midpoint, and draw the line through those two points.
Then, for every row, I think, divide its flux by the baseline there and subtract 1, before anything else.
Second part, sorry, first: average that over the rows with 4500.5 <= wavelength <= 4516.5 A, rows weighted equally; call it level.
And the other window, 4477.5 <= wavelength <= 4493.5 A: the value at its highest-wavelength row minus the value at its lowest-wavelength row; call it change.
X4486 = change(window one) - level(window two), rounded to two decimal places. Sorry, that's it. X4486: -0.17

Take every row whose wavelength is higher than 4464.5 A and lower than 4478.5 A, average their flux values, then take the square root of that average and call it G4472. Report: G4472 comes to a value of 3.89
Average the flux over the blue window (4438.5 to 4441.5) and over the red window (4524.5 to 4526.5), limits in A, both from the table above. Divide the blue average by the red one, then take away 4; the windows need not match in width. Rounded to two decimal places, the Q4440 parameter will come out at -3.05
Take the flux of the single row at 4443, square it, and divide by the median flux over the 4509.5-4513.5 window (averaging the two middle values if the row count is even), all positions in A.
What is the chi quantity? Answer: 10.6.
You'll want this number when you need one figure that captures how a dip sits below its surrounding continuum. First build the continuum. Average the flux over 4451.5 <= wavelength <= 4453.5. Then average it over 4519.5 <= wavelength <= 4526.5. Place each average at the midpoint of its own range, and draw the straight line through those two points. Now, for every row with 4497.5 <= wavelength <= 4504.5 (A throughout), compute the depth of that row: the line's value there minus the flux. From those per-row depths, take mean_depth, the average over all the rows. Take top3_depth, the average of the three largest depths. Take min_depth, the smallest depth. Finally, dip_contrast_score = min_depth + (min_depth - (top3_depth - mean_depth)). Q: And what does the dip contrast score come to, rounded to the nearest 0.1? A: -2.8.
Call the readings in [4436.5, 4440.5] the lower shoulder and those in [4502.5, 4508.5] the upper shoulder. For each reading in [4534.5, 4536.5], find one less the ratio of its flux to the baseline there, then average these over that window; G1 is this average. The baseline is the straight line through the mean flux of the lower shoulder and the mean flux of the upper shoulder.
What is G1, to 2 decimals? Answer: 0.18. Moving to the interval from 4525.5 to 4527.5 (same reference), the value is 0.10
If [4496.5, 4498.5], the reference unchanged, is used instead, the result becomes 0.06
